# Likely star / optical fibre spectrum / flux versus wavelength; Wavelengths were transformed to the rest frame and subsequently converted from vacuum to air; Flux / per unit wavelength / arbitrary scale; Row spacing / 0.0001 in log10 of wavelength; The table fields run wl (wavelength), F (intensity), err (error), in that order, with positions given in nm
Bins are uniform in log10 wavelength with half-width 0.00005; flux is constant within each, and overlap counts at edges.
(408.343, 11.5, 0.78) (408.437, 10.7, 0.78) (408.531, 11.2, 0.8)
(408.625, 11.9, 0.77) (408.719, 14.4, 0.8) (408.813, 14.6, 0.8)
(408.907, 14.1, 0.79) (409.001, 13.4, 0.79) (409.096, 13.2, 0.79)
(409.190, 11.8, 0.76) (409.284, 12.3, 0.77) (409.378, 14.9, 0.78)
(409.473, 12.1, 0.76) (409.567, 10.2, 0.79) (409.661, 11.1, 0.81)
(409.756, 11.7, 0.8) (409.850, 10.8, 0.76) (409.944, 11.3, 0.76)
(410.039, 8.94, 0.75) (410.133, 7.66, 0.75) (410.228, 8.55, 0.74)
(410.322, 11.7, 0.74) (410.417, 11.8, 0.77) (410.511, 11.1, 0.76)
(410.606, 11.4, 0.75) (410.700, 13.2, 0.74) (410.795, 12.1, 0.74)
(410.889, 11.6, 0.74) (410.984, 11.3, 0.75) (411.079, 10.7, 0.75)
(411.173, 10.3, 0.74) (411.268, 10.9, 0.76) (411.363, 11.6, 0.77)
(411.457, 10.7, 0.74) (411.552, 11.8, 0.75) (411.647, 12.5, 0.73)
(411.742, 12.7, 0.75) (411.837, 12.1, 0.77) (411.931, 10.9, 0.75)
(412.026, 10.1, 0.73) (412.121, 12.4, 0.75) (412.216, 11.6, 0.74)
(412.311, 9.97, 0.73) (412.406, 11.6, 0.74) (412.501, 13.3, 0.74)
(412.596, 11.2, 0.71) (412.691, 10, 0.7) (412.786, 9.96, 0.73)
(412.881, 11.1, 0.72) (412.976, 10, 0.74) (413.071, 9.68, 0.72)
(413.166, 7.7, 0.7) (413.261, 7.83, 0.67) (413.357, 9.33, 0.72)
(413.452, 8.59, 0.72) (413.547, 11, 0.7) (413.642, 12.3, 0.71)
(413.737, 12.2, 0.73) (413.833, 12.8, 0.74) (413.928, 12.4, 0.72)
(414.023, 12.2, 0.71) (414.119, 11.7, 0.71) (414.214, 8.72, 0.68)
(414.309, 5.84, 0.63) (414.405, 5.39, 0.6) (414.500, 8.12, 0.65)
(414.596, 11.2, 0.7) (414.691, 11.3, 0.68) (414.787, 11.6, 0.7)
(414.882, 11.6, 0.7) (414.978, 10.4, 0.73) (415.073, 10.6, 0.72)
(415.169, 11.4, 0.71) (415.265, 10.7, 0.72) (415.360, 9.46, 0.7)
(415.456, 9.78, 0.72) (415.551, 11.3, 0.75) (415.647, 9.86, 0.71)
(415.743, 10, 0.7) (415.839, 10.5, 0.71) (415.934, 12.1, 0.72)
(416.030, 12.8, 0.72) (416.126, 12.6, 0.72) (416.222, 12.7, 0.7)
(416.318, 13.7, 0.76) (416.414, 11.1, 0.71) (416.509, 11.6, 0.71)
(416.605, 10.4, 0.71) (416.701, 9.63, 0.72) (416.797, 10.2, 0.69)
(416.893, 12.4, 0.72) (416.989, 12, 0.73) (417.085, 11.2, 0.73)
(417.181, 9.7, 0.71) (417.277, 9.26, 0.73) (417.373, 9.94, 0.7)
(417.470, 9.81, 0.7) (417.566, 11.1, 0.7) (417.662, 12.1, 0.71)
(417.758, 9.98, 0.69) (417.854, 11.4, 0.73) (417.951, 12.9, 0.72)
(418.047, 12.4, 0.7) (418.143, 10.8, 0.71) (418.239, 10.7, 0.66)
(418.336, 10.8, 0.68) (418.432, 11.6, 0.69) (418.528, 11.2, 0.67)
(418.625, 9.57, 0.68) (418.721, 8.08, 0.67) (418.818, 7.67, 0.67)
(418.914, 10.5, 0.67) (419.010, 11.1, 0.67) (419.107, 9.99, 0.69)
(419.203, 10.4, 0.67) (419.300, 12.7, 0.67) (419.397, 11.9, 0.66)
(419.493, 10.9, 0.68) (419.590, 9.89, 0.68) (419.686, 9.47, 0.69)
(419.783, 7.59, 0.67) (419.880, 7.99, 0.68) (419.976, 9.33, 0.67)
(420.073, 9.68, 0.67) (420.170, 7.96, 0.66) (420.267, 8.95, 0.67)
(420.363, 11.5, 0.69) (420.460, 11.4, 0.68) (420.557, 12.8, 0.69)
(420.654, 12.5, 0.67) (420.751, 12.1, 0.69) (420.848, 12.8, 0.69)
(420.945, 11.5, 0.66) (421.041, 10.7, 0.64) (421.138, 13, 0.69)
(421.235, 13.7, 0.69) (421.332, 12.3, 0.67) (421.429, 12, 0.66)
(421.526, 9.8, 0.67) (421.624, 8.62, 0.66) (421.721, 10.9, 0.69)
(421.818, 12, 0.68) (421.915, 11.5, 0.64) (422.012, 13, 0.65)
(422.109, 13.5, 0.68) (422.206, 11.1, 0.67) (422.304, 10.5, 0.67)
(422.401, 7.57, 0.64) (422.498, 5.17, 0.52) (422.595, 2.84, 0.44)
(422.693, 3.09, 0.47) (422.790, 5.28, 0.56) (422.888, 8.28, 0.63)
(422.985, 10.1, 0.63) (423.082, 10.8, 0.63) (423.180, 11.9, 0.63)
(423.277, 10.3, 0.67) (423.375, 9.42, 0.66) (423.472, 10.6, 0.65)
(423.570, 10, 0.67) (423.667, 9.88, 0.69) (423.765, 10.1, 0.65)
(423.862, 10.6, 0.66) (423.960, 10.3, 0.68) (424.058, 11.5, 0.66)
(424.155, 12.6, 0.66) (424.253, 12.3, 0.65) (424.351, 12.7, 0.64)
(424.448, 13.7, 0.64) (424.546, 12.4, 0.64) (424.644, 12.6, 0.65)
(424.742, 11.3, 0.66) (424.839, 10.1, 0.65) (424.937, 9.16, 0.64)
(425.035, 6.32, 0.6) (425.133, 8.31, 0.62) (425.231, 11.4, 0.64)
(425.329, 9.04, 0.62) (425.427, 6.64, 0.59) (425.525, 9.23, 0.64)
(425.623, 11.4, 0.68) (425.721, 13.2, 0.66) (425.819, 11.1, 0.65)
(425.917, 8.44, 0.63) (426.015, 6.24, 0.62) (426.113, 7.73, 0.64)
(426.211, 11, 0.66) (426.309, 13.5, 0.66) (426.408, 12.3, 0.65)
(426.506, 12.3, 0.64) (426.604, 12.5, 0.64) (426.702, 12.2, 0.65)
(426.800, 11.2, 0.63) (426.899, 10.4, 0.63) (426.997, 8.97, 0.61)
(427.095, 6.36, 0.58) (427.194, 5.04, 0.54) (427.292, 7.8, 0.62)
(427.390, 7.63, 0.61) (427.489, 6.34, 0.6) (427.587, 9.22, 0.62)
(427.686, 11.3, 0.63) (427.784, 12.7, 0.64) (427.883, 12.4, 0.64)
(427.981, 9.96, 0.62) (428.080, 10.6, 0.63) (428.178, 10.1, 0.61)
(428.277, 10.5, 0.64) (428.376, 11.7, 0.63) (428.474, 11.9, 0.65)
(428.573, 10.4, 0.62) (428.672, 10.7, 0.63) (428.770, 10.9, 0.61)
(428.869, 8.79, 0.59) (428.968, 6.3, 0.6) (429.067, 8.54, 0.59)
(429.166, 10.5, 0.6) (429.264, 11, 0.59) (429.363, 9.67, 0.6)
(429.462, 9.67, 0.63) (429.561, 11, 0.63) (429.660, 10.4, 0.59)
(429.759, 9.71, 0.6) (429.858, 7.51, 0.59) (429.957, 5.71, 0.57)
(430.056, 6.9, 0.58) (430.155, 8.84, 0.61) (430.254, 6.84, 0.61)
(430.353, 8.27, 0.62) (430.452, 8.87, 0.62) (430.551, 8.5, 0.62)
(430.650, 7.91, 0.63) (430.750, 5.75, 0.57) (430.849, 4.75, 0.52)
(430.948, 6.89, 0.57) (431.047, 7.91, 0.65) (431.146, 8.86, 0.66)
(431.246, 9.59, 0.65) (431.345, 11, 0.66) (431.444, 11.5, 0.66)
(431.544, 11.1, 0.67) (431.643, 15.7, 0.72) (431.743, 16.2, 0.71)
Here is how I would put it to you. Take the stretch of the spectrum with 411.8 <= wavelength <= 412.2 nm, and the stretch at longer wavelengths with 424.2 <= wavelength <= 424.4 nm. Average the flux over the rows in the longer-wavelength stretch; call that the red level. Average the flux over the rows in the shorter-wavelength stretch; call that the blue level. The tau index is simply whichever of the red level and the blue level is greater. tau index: 12.5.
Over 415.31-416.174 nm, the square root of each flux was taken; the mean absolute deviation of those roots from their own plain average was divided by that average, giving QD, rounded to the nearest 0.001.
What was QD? 0.051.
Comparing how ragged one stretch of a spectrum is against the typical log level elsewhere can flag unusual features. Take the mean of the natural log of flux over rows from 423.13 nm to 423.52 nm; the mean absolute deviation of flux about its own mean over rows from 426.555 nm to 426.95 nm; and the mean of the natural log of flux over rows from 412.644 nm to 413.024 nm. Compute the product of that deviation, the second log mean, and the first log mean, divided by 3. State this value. 1.4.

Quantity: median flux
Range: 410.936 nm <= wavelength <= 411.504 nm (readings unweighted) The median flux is 10.8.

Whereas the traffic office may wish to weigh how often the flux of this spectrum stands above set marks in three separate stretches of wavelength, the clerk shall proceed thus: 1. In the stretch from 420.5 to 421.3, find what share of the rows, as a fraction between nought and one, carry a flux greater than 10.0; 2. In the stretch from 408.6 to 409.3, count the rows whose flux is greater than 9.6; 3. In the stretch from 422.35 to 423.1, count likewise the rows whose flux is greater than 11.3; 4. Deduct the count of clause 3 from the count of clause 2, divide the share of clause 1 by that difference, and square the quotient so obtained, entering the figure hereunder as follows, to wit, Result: 0.016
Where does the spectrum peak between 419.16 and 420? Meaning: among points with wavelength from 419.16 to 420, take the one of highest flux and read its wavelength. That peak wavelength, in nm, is 419.300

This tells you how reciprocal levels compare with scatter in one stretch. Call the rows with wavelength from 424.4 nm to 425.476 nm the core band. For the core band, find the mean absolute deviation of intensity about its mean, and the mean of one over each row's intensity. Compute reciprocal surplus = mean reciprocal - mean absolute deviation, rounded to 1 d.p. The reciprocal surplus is -1.9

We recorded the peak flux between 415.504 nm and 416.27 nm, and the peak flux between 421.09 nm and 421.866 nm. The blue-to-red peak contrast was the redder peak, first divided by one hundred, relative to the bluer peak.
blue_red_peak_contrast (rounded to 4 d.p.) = 0.0107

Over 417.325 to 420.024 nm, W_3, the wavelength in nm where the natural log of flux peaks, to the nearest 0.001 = 417.951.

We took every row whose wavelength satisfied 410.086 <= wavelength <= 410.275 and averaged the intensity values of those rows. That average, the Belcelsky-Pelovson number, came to 8.1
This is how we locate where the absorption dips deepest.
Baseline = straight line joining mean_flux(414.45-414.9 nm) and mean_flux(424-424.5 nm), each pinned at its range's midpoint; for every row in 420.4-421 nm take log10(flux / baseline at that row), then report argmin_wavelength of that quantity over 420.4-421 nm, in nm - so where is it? 420.460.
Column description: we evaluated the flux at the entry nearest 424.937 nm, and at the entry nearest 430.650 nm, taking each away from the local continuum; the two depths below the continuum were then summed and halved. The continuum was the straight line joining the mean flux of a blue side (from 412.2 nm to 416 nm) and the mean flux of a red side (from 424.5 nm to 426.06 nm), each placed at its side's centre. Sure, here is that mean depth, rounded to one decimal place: 1.1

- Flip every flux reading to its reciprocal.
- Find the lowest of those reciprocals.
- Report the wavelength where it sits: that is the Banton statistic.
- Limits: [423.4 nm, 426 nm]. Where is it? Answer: 424.448 nm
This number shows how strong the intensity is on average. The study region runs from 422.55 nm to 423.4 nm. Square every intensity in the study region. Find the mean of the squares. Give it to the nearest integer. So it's 74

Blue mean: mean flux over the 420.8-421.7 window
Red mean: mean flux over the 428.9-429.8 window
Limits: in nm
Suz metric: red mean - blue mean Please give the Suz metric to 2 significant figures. -2.0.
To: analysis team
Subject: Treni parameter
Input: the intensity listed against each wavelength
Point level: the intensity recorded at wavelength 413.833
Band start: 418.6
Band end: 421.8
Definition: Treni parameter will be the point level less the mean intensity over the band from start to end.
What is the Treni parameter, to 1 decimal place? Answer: 2.2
